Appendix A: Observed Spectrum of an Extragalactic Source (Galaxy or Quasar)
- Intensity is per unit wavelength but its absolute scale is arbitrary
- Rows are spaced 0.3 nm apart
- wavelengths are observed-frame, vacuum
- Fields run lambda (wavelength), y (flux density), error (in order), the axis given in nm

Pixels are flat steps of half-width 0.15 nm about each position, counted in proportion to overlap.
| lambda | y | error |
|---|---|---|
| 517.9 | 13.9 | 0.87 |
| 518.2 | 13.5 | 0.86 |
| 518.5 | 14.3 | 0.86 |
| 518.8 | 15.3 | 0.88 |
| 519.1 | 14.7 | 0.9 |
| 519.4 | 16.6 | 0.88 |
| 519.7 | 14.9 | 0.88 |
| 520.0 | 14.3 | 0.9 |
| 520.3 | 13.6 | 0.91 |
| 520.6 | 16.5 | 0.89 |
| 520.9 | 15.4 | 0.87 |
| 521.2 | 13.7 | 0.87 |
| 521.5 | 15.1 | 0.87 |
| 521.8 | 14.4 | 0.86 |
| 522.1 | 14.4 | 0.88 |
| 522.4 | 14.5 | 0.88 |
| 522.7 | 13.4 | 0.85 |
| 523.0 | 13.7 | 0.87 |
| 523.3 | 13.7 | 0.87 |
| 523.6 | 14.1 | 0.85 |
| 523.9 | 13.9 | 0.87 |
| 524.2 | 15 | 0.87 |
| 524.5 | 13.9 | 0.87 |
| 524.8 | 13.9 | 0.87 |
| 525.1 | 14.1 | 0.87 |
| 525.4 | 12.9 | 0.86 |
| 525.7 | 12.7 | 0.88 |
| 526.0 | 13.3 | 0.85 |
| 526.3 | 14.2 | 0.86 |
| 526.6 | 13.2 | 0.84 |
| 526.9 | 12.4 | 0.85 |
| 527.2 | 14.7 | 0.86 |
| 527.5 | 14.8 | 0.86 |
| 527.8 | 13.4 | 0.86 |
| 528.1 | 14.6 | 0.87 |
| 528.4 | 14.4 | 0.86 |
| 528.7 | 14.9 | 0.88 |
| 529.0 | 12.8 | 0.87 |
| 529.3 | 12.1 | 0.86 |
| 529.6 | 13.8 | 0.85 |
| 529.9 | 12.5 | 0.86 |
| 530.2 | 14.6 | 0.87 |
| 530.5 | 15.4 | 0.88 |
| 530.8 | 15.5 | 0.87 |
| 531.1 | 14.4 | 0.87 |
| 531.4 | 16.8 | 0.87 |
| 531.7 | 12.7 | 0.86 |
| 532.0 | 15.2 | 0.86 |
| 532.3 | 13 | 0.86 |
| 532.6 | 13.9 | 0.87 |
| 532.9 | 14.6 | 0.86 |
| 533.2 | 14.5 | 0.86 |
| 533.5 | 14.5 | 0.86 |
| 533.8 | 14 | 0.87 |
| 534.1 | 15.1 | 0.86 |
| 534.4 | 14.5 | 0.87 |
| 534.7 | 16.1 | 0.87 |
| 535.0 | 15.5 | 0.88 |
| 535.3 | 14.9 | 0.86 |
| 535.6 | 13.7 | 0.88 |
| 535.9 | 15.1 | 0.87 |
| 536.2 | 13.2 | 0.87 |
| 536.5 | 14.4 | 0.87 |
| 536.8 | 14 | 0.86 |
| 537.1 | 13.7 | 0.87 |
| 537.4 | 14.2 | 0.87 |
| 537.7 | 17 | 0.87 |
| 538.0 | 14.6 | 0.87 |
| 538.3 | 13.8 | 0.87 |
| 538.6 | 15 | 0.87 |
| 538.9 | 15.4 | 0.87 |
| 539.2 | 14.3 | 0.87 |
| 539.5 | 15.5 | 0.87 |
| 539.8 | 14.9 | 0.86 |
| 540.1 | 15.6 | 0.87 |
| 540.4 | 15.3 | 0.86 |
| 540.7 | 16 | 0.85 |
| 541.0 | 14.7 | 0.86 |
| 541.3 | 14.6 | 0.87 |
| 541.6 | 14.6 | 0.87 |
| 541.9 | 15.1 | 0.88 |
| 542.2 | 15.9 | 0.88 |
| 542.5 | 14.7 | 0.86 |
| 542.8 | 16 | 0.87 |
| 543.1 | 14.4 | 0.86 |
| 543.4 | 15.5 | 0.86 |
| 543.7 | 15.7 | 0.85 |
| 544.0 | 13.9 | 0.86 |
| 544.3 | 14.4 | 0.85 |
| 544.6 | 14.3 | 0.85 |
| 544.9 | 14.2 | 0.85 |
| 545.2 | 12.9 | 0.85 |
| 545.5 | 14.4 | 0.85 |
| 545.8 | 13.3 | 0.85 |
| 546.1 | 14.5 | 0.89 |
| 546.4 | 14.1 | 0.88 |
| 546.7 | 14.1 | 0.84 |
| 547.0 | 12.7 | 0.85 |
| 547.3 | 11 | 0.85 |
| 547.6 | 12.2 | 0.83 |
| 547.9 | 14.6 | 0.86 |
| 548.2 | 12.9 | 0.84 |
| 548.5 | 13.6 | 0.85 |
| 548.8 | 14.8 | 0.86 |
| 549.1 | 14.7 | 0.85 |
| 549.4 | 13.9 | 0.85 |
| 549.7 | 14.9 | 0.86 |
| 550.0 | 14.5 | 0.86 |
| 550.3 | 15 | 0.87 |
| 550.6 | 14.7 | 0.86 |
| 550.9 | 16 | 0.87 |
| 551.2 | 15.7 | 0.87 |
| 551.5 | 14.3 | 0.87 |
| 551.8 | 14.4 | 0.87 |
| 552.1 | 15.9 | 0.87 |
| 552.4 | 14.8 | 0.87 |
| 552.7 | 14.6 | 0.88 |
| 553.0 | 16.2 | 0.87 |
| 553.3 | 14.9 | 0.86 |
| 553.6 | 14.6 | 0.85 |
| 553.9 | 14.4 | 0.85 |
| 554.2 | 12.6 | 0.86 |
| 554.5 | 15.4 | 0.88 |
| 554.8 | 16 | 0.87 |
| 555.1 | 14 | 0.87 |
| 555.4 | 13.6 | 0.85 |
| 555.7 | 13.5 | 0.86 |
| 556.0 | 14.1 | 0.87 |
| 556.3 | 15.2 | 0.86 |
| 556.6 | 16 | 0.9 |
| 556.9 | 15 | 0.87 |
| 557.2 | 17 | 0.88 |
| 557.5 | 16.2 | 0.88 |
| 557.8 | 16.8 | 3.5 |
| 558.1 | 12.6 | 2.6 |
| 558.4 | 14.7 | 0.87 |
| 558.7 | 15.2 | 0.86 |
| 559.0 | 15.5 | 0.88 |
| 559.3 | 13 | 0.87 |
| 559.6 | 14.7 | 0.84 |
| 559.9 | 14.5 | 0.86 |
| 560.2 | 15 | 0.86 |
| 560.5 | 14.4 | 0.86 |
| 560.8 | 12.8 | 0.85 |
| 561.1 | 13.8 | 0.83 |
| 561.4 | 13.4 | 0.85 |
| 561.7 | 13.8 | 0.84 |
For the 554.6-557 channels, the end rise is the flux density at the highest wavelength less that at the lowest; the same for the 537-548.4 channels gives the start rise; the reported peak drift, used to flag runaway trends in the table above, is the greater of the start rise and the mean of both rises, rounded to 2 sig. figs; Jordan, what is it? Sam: -0.80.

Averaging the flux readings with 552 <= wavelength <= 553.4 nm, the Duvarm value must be 15.3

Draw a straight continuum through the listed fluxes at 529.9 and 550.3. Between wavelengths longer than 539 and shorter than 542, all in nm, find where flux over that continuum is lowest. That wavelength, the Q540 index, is 541.6 nm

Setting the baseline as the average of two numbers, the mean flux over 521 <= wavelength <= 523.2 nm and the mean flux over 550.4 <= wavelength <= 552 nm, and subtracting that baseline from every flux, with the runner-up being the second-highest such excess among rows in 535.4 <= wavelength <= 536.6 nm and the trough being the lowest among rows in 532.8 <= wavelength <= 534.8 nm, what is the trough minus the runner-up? -0.4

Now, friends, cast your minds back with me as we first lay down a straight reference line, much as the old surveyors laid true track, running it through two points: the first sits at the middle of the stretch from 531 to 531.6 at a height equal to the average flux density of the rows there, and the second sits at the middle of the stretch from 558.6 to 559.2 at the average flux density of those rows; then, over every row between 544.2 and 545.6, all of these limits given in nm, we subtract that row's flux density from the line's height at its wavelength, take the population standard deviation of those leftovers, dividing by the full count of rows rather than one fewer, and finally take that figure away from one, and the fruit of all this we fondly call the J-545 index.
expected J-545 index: 0.43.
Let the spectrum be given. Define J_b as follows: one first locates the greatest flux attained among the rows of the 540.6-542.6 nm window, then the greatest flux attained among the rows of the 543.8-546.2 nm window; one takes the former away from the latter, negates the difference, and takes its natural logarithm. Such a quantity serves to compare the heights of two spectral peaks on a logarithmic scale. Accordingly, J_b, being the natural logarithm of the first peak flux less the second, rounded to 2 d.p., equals 0.41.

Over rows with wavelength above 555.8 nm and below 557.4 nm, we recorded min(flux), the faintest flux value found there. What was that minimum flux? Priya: 14.1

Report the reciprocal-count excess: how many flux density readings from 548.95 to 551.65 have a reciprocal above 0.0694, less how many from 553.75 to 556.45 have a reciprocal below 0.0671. -1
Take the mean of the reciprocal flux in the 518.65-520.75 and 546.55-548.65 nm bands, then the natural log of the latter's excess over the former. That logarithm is -4.5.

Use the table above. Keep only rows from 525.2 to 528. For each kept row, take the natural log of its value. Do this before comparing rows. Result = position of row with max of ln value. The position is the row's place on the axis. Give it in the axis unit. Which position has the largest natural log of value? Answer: 527.5 nm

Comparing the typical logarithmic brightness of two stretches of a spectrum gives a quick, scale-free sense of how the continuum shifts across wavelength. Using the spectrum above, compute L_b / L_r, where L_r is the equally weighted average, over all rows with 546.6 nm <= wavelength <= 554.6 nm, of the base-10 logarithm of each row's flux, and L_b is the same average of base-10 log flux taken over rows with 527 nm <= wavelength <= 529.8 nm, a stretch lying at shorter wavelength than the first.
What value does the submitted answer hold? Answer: 0.99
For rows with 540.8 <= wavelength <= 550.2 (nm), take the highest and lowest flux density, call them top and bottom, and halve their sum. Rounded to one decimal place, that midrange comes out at 13.5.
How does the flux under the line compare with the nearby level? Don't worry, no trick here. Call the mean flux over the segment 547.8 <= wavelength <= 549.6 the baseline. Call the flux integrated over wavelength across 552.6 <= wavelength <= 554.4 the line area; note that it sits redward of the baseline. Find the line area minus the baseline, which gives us 12.1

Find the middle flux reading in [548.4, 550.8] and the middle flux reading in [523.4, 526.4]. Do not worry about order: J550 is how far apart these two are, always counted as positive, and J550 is 0.8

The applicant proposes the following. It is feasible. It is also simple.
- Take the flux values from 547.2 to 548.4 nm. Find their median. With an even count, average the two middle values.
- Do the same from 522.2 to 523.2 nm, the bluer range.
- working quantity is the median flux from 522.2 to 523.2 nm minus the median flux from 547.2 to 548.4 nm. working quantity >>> 1.15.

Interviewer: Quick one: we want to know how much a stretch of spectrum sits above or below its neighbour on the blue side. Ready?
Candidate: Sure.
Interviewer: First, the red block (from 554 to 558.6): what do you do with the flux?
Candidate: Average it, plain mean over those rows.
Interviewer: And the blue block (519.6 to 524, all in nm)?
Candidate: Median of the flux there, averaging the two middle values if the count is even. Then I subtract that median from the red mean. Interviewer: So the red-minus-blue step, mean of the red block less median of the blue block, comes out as 0.5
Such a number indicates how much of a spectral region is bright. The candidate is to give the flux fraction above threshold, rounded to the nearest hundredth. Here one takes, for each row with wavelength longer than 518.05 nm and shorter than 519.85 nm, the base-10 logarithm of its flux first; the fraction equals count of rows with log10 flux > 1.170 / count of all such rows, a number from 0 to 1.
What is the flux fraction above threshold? 0.50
